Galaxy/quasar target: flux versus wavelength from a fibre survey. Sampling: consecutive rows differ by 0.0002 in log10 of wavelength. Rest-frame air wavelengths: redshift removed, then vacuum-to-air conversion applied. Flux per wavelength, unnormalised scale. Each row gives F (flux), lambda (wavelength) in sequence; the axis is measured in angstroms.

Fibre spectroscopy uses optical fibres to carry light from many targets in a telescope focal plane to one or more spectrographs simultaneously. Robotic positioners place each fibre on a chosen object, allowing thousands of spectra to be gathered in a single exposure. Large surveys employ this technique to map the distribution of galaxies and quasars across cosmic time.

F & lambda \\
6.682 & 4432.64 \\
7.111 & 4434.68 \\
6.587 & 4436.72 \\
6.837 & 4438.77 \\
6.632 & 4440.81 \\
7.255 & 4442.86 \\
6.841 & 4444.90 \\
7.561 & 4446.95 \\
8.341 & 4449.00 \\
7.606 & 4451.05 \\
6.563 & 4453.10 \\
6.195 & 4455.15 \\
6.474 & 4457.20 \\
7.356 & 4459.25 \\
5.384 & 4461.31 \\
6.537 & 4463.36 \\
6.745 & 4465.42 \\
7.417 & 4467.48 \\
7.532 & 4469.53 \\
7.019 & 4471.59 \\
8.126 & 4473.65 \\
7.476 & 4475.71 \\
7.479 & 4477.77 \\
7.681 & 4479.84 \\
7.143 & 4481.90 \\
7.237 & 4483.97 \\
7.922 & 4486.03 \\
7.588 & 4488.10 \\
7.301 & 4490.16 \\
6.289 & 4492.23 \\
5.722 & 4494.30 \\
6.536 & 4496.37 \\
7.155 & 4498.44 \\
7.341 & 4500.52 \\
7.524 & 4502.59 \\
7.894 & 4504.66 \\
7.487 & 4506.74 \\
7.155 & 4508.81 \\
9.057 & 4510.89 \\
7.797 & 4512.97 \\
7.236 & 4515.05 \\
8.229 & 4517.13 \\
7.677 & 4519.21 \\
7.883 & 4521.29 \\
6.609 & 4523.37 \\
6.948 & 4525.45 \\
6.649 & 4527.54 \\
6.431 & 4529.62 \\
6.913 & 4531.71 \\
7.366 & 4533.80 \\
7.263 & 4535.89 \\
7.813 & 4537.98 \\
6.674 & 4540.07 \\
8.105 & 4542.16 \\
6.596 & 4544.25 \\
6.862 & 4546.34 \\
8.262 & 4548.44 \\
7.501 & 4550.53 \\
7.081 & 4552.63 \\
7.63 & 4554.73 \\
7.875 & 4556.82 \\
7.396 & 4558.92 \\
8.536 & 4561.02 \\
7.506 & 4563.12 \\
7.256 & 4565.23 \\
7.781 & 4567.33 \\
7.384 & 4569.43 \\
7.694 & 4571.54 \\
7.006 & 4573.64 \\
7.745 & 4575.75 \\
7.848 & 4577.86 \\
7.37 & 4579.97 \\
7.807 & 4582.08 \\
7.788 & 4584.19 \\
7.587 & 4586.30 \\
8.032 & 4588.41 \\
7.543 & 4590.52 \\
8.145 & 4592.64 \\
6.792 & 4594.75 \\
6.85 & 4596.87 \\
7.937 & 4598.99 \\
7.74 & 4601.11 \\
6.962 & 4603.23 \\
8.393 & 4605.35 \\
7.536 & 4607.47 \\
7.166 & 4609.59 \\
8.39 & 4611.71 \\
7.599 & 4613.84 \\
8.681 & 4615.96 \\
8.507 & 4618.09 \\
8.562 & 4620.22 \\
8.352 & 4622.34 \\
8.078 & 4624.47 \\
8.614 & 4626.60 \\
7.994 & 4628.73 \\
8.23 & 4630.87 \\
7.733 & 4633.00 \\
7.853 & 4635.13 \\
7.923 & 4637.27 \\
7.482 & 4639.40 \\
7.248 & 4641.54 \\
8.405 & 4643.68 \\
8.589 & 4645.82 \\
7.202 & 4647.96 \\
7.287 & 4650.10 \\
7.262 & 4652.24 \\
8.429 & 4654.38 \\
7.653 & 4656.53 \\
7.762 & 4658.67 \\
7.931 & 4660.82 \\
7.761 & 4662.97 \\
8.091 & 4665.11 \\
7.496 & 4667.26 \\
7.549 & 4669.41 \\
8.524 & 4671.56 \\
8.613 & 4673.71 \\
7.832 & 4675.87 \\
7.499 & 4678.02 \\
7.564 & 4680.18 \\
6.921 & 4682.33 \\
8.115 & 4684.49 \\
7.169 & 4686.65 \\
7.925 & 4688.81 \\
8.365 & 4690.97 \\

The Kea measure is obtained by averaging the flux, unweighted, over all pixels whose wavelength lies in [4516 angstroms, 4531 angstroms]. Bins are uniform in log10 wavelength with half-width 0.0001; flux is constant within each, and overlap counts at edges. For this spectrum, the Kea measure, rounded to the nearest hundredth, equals 7.20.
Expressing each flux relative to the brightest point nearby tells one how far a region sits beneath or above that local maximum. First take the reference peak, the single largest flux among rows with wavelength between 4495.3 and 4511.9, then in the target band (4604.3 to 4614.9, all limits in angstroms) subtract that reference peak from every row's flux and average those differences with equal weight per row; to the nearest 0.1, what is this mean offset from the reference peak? -1.2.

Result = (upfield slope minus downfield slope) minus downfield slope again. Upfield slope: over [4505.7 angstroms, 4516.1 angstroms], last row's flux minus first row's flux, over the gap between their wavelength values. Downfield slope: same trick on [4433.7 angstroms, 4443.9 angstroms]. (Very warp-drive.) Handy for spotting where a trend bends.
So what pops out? -0.07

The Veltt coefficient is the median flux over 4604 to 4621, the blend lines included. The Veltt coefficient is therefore 8.4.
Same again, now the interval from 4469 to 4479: 7.5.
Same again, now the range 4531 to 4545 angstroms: 7.3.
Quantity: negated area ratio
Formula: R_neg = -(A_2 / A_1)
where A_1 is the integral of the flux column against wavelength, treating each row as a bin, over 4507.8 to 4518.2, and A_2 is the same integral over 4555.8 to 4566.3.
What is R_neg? -0.99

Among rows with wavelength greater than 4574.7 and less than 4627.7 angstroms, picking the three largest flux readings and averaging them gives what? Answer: 8.62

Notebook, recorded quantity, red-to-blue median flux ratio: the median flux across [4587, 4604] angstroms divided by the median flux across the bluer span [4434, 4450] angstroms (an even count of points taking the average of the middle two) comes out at 1.10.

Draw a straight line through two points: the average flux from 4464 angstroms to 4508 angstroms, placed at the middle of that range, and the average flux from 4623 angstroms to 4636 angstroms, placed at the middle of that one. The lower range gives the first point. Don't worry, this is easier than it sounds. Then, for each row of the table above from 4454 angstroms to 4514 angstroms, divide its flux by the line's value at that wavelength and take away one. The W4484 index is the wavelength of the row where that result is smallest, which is 4461.31 angstroms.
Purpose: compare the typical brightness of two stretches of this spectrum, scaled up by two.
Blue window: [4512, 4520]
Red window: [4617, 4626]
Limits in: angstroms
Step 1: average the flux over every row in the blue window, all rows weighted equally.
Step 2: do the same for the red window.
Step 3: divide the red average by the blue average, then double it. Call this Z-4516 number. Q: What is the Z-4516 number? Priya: 2.17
